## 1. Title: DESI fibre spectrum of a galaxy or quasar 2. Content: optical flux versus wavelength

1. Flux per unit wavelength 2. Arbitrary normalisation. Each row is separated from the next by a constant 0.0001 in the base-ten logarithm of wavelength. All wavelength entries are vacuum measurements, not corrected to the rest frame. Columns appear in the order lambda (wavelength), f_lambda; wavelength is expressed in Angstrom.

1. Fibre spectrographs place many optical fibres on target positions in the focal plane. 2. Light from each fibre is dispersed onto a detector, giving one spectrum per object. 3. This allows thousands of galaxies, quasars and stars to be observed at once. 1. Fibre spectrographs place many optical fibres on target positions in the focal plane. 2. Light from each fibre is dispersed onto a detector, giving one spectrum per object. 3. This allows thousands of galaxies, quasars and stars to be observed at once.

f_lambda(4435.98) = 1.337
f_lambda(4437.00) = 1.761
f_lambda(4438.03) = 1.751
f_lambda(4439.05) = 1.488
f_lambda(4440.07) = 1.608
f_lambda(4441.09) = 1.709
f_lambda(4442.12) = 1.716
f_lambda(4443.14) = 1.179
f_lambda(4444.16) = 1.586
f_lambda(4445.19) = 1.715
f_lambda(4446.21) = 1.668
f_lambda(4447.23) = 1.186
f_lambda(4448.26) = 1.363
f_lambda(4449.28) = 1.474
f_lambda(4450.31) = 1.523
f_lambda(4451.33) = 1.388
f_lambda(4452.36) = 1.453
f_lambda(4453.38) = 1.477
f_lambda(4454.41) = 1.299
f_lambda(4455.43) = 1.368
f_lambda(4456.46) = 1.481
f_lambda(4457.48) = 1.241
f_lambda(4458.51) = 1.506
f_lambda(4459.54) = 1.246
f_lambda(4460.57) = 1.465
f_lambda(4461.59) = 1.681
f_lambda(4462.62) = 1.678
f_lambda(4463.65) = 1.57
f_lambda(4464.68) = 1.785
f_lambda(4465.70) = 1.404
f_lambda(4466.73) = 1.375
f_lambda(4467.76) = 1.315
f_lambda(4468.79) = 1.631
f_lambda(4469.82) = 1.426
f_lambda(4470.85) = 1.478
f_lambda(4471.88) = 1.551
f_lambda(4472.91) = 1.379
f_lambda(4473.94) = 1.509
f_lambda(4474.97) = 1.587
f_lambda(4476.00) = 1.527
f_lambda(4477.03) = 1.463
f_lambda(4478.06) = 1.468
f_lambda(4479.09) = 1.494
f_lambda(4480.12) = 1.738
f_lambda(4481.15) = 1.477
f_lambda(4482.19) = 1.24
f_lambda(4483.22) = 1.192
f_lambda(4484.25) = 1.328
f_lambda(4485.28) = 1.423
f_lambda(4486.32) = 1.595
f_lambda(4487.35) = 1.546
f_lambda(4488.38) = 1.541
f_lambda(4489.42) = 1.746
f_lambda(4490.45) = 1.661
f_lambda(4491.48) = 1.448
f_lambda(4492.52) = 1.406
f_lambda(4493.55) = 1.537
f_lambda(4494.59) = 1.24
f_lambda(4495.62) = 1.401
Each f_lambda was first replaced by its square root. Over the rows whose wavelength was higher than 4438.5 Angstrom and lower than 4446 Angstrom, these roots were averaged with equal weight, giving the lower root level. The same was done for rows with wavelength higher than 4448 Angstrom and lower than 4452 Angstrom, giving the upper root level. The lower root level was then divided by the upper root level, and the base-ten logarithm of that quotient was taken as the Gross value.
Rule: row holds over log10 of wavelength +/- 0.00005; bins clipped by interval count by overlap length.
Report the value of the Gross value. 0.019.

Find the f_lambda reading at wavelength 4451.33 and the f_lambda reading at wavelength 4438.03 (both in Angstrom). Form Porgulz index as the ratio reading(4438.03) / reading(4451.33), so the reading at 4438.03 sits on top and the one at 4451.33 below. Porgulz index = 1.26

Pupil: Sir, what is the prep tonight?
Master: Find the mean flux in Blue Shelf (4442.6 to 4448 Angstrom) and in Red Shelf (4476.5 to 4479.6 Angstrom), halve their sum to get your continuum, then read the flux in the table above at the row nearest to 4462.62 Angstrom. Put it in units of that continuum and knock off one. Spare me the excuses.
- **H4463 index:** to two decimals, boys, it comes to 0.14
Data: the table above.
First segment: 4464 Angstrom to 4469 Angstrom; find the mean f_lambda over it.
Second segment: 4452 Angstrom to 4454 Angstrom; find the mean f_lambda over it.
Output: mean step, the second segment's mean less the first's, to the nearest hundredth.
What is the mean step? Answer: -0.04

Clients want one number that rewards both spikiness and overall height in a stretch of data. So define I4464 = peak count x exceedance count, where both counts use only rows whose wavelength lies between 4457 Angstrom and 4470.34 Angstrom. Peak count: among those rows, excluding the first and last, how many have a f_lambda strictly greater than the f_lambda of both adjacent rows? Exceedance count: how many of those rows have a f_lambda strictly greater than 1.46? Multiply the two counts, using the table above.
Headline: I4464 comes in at 28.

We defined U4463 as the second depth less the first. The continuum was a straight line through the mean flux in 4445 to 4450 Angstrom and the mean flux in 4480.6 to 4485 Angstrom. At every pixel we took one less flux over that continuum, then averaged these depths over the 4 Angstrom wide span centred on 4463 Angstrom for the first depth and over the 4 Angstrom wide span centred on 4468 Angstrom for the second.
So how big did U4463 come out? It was 0.15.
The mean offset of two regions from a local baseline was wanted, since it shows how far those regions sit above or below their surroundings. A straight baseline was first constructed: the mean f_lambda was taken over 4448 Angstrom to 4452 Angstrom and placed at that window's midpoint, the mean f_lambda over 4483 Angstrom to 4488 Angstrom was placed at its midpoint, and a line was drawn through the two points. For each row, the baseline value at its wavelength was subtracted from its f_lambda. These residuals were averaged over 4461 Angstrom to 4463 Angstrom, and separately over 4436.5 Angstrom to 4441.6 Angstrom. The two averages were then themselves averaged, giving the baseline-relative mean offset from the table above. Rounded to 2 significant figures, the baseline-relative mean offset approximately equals 0.23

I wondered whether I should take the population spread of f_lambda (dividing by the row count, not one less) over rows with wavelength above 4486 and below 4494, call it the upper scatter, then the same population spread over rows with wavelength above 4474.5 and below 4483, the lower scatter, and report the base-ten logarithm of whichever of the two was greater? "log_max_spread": -0.886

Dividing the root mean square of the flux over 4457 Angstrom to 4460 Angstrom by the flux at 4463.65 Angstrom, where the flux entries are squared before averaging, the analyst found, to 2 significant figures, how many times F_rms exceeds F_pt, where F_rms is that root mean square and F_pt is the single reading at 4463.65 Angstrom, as 0.85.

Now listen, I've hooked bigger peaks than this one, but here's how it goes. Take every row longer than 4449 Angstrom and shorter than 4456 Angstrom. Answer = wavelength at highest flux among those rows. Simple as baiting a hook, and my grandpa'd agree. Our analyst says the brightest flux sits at 4450.31 Angstrom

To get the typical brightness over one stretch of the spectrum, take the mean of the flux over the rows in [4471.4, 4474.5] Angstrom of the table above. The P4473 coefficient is 1.48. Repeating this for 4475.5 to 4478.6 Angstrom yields 1.49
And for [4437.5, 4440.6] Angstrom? 1.62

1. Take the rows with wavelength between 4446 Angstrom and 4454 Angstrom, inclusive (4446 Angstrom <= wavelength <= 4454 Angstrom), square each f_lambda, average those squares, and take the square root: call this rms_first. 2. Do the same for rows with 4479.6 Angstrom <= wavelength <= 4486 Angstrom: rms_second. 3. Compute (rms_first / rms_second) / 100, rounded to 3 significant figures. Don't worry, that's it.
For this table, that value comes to 0.0103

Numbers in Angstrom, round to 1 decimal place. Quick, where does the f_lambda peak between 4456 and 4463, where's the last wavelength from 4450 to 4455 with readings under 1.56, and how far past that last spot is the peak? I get 7.2 Angstrom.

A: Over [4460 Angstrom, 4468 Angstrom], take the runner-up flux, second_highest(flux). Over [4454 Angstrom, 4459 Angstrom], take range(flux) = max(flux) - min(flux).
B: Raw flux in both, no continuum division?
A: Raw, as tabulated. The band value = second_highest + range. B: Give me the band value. 1.95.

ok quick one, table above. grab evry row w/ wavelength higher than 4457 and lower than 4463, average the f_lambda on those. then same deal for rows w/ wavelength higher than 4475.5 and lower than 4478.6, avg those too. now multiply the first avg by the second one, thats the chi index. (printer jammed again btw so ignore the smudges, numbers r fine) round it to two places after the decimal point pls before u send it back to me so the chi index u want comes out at 2.18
